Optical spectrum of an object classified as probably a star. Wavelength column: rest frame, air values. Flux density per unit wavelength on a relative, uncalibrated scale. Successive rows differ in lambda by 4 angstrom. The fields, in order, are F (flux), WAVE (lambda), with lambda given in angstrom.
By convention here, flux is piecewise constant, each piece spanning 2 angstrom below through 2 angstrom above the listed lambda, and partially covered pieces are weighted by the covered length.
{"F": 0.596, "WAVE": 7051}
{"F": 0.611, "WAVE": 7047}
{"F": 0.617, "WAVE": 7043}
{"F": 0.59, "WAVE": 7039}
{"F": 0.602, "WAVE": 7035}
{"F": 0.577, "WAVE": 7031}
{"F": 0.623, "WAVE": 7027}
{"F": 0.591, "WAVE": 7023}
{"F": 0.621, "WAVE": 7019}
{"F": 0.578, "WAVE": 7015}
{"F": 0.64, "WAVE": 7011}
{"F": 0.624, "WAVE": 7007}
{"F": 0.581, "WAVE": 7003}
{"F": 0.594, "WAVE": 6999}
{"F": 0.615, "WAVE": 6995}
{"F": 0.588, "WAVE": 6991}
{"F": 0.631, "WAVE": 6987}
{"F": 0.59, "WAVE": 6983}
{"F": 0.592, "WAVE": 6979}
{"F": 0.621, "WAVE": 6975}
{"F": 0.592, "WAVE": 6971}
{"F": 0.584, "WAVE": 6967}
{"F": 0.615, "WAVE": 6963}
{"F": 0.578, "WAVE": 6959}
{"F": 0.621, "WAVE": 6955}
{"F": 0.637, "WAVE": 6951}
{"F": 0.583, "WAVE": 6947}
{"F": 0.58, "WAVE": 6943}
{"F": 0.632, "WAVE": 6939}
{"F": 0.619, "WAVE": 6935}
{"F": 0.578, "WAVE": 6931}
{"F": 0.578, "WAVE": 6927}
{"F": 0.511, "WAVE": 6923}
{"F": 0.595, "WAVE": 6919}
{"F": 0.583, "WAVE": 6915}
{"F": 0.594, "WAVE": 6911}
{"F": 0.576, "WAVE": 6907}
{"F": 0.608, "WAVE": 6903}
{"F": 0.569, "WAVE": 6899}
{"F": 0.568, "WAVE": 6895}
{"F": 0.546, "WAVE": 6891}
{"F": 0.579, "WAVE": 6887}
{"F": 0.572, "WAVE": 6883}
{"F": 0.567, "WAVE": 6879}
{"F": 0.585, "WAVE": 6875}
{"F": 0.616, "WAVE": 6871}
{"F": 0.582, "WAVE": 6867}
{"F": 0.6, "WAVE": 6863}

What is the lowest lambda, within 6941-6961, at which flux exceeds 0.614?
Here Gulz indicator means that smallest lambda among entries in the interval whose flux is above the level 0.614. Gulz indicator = 6951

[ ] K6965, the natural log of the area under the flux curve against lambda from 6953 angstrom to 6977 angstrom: 2.67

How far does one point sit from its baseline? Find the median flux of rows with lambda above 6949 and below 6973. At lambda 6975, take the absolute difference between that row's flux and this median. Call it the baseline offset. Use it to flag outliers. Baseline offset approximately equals 0.0175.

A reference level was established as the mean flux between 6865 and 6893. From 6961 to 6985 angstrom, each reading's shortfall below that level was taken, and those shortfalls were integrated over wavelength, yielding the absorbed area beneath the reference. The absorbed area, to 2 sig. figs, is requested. -0.50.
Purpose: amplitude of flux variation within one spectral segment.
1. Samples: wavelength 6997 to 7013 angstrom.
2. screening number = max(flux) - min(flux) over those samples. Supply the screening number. 0.059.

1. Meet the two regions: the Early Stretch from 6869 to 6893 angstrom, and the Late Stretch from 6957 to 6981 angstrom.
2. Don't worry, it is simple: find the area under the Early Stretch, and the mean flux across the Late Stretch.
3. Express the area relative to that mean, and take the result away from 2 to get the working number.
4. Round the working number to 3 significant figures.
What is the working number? -21.2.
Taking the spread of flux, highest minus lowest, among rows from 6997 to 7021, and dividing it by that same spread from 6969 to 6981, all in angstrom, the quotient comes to 2.14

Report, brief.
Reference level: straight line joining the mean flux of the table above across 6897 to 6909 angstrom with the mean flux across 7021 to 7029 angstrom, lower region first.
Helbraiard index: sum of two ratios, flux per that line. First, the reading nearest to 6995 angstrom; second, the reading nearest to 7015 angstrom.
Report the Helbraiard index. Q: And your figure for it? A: 1.98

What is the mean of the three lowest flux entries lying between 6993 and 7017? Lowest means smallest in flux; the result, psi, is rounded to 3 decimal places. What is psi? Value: 0.584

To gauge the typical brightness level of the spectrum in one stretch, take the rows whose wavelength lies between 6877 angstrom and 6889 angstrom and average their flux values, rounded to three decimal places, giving 0.573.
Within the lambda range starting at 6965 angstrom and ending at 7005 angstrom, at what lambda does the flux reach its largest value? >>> 6987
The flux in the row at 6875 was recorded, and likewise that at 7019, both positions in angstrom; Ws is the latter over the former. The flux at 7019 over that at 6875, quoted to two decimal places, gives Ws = 1.06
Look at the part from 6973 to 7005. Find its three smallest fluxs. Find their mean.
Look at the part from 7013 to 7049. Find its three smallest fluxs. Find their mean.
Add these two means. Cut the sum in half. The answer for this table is 0.584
